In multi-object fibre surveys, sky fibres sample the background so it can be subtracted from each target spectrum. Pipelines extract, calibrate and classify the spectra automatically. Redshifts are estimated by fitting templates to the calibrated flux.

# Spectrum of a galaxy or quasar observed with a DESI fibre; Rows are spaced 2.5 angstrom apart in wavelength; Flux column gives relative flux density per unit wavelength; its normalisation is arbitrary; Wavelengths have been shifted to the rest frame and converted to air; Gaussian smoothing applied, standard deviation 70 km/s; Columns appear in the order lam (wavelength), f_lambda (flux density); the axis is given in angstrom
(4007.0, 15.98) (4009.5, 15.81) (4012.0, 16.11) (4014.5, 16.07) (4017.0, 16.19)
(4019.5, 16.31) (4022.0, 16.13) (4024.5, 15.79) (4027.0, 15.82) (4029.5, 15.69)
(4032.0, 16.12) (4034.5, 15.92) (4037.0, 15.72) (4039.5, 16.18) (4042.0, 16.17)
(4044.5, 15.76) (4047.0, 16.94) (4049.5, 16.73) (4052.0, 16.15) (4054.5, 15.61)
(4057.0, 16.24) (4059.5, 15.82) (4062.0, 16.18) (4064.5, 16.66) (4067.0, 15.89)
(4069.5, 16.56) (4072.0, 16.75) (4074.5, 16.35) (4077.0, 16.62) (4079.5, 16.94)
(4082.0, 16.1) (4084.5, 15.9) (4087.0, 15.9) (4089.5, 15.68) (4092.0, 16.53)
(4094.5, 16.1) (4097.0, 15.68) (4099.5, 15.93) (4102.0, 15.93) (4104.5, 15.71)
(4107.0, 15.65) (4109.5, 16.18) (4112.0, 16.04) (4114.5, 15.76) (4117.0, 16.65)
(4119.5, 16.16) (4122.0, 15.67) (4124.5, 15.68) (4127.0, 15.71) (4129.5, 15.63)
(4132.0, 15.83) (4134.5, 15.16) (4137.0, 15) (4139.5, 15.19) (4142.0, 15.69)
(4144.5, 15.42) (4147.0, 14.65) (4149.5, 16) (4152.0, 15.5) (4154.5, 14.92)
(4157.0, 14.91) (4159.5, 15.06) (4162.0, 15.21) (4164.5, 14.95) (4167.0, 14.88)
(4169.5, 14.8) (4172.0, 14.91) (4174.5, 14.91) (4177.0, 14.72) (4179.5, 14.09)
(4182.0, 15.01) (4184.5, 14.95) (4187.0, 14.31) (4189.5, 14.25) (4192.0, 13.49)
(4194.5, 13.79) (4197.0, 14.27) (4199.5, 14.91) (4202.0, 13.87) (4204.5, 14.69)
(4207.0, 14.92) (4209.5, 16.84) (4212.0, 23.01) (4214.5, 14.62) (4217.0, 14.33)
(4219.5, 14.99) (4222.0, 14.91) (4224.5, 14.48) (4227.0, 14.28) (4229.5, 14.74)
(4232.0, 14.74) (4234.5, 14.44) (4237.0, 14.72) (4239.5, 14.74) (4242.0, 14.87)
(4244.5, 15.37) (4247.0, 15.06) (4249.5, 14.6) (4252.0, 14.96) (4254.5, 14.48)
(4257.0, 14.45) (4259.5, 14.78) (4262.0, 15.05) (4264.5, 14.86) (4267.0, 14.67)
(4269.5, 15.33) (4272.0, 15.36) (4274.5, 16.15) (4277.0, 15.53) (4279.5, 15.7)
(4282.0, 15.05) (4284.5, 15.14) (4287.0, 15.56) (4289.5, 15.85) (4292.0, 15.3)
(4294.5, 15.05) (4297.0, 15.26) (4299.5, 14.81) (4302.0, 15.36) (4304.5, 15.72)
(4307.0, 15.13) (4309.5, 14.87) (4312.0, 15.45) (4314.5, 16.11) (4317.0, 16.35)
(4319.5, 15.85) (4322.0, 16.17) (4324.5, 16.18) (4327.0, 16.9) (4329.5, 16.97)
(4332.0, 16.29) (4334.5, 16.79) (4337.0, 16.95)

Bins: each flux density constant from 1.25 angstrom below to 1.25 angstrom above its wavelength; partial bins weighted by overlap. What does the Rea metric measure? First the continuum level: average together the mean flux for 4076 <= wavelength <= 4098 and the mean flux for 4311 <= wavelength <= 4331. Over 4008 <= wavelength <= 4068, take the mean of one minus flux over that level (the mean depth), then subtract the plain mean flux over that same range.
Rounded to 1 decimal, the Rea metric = -16.1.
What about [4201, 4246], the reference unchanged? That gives -15.2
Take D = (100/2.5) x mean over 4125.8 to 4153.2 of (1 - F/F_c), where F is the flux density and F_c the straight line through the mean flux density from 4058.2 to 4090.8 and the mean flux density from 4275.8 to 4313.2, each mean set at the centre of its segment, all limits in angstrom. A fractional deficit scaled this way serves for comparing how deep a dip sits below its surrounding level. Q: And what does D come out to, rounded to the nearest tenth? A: 1.4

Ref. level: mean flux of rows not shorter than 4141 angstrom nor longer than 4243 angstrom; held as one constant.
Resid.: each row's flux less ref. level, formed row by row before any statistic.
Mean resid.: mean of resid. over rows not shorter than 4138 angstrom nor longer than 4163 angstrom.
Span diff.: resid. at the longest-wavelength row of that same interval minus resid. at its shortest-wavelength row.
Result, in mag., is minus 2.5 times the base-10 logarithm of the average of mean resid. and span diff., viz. 2.1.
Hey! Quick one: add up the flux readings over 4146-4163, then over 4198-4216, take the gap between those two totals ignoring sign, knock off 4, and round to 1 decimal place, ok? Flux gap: 2.6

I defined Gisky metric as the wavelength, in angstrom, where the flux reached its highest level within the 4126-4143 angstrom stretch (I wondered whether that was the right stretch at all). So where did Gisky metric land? 4132.0 angstrom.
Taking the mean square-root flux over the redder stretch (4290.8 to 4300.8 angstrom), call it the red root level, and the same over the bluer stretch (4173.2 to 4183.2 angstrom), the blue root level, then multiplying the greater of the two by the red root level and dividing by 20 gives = 0.755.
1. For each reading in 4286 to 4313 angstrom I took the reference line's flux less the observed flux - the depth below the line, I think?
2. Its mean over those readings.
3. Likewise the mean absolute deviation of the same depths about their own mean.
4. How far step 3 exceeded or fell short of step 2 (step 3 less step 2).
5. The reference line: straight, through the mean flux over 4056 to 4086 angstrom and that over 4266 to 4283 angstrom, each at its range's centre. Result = 0.3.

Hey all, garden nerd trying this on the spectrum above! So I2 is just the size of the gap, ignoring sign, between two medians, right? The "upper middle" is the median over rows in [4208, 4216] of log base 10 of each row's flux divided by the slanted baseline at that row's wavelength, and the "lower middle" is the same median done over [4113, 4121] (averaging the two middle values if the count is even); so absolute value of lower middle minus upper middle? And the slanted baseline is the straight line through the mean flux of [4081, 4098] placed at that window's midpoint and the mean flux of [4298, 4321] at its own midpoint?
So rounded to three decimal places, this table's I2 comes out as 0.023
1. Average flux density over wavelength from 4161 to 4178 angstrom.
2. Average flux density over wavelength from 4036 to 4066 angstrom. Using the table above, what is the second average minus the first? 1.3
